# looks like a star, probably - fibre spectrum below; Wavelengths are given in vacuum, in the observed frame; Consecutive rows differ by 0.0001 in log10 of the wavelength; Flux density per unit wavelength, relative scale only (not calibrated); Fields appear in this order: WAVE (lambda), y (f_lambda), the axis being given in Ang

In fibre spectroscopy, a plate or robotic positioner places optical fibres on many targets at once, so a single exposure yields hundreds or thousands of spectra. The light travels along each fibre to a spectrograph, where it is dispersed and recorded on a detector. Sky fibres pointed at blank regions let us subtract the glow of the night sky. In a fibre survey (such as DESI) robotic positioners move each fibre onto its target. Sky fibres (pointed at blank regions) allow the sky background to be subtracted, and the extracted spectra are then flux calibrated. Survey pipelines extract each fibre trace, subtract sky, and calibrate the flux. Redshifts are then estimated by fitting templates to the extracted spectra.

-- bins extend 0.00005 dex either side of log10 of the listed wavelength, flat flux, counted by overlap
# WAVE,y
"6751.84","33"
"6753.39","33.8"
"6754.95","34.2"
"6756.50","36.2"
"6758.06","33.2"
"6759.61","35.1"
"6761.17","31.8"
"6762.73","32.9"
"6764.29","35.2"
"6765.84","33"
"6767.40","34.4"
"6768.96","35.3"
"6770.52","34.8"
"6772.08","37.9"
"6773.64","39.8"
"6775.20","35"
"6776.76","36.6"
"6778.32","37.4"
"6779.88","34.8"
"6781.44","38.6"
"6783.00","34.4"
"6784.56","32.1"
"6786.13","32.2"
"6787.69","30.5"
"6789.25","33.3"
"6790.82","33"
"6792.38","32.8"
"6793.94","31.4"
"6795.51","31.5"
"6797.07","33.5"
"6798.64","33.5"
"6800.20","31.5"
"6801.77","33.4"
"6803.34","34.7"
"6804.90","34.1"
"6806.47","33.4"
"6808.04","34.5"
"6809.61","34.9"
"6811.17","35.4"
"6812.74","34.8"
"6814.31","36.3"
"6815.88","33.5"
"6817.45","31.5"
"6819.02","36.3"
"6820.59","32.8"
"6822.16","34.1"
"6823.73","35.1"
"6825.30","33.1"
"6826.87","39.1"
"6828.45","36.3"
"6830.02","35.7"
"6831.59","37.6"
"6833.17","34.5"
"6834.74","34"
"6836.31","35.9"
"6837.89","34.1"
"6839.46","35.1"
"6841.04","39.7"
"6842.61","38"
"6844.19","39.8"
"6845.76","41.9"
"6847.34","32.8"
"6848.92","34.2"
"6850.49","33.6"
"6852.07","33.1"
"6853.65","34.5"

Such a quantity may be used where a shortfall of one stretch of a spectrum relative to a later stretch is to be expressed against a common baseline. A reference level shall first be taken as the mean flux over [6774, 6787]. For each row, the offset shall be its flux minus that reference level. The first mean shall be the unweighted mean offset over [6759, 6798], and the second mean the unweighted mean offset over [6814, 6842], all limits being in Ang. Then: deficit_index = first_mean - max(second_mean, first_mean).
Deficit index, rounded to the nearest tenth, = -1.0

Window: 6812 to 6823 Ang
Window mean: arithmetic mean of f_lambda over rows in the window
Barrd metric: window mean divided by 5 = 6.84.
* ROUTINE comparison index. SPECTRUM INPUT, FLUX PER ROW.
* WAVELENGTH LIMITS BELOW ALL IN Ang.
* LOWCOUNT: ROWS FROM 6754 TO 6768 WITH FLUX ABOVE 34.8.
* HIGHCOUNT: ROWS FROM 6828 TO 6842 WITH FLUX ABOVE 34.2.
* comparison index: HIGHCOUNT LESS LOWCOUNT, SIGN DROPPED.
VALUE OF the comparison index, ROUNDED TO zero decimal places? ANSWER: 4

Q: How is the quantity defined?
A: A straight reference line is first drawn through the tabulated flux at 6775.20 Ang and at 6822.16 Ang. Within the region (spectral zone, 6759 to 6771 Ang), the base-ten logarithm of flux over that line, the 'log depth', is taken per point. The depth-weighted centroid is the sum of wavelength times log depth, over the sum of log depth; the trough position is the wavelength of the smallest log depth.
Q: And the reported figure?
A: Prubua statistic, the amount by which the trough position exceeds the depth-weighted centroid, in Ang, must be -2.1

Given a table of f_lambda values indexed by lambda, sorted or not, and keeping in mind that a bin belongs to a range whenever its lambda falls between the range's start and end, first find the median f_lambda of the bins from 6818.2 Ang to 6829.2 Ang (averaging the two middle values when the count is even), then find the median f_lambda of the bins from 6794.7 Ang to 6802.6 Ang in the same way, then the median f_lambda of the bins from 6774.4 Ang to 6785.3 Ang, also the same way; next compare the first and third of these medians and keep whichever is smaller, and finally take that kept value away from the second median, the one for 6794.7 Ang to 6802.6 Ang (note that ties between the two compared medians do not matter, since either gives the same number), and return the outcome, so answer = -1.6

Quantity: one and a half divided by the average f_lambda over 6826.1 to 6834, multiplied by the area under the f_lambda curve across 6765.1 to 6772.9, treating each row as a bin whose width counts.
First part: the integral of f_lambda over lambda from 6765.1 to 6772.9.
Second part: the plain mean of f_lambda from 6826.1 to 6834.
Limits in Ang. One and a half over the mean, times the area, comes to 11.2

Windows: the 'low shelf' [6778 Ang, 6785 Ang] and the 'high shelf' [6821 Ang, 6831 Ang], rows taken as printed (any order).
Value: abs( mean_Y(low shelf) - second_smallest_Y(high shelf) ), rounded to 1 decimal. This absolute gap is 1.4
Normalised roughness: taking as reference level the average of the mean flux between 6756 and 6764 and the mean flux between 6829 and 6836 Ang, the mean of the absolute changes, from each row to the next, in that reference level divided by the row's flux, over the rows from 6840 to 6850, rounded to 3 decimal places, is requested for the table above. 0.079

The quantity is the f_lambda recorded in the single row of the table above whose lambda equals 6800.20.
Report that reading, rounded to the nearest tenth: 31.5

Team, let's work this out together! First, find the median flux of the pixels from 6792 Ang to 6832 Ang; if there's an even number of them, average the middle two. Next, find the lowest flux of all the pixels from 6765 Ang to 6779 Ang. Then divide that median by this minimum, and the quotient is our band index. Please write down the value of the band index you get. 1.03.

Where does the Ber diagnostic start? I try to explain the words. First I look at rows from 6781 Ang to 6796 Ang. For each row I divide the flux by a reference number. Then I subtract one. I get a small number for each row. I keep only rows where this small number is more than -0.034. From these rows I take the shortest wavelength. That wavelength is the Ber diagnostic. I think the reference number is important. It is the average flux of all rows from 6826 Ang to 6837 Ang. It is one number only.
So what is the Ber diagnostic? 6781.44 Ang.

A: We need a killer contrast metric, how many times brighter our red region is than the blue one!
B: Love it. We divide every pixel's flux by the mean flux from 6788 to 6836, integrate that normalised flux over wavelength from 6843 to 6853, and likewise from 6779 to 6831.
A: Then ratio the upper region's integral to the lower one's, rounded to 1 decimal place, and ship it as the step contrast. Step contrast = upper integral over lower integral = 0.2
